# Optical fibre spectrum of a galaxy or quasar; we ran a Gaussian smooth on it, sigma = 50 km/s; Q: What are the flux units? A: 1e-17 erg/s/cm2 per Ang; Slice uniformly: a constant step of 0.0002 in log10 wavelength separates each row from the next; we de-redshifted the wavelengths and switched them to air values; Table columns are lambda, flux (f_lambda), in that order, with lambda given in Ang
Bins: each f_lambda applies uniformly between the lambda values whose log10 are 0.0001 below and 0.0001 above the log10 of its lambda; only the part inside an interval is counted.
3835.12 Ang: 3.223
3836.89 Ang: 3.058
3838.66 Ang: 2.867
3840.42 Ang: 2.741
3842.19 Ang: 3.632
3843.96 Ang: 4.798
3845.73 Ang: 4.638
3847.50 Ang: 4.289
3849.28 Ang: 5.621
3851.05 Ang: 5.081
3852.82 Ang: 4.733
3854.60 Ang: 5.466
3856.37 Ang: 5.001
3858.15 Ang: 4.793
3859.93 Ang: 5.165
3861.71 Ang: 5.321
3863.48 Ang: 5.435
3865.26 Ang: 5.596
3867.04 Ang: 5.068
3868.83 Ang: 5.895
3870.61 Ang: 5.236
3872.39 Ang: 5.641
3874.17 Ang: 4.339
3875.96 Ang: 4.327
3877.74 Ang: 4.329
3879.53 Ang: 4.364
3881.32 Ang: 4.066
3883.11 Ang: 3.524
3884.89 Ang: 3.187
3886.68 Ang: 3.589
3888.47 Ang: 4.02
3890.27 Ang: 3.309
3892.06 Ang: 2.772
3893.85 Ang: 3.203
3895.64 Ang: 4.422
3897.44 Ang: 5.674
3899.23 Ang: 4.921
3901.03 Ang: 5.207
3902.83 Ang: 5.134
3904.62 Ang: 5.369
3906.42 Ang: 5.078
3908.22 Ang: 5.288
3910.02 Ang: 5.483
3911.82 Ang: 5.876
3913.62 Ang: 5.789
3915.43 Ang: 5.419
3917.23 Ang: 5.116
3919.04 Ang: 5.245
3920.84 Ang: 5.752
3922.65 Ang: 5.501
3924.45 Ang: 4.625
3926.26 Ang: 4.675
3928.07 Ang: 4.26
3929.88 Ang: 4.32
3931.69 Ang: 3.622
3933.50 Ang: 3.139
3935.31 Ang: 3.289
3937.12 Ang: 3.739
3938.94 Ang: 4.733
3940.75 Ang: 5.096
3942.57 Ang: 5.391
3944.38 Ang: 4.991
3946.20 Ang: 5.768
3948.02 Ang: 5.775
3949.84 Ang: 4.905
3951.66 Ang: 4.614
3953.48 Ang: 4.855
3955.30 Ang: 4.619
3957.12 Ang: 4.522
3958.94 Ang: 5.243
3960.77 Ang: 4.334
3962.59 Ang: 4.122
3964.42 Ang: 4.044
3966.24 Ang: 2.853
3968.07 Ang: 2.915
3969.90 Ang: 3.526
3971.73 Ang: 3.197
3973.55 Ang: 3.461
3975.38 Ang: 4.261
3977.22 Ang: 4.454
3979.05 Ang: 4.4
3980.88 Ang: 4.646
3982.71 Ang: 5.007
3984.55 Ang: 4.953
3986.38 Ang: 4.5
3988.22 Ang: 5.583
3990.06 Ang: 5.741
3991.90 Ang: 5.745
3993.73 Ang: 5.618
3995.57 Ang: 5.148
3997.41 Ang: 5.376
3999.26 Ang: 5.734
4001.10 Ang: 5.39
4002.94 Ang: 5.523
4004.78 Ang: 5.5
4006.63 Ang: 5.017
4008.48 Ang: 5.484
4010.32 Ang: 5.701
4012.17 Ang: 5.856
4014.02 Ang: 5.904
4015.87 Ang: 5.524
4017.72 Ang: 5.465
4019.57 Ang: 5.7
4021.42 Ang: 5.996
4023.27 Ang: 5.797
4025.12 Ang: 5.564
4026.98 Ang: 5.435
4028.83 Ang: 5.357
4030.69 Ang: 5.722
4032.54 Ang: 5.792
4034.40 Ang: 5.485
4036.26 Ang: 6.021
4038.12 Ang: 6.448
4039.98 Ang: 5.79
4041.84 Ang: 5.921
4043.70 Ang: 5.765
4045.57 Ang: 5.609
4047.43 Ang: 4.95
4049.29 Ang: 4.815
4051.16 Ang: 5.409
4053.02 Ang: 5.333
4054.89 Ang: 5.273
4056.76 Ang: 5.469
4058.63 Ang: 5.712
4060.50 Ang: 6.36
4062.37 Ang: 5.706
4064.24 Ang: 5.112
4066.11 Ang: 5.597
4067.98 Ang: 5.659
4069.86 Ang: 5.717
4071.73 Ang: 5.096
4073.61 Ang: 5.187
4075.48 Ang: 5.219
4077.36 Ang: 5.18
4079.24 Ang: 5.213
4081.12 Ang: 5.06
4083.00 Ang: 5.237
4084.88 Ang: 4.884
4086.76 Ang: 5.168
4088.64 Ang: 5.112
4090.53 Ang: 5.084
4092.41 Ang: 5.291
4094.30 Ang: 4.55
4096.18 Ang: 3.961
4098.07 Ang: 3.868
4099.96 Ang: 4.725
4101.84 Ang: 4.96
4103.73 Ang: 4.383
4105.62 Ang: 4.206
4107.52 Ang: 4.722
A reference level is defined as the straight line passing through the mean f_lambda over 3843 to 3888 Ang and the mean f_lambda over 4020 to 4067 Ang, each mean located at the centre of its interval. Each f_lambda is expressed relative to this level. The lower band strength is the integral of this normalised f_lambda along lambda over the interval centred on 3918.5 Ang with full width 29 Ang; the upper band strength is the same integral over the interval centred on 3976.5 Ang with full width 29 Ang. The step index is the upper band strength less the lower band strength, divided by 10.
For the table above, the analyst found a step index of -0.6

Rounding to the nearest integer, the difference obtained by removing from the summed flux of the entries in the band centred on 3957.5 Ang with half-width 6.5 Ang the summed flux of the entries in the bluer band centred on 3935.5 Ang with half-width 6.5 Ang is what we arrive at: 4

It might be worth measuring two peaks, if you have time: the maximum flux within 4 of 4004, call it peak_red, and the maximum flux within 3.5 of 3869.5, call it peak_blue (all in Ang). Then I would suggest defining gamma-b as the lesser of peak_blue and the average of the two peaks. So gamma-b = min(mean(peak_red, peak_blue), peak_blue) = 5.7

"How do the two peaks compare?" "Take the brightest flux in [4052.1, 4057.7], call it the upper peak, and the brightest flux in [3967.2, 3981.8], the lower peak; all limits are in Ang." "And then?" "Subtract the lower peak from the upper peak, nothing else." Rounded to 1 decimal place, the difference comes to 0.8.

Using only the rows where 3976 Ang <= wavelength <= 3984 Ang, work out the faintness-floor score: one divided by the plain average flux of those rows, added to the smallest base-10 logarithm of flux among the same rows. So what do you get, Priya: 0.860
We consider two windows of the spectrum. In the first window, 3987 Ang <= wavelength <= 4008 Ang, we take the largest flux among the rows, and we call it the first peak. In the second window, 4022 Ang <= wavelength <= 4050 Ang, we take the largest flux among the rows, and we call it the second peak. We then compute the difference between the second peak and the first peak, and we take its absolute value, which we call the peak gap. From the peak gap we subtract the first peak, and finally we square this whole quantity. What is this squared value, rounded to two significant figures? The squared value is 25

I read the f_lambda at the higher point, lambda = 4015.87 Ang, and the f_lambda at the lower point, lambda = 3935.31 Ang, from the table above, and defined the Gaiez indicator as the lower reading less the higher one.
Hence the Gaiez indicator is -2.2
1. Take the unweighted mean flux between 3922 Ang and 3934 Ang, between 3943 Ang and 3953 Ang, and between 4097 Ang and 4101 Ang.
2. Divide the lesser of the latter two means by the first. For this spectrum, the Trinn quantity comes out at 1.00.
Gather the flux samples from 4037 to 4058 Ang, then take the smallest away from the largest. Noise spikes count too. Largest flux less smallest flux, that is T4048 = 1.6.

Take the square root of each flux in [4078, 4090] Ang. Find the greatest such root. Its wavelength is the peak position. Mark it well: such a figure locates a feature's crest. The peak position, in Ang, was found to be 4083.00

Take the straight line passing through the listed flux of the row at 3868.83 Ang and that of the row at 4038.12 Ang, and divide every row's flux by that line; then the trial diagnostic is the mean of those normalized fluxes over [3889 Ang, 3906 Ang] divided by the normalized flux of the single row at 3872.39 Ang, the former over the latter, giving 0.78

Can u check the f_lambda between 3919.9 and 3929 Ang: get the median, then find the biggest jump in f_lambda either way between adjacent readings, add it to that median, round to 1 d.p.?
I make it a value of 5.6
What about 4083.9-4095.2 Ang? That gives 5.8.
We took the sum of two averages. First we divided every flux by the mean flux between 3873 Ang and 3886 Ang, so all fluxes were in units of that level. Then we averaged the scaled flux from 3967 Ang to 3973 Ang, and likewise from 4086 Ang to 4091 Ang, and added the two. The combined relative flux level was 2.1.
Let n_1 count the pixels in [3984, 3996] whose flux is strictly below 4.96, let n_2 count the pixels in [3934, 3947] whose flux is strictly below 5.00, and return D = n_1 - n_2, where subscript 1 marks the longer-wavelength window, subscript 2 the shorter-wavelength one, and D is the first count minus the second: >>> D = -2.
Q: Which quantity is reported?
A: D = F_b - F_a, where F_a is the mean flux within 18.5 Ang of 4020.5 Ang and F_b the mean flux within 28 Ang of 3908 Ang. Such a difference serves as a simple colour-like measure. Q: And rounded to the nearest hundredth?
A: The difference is -1.12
